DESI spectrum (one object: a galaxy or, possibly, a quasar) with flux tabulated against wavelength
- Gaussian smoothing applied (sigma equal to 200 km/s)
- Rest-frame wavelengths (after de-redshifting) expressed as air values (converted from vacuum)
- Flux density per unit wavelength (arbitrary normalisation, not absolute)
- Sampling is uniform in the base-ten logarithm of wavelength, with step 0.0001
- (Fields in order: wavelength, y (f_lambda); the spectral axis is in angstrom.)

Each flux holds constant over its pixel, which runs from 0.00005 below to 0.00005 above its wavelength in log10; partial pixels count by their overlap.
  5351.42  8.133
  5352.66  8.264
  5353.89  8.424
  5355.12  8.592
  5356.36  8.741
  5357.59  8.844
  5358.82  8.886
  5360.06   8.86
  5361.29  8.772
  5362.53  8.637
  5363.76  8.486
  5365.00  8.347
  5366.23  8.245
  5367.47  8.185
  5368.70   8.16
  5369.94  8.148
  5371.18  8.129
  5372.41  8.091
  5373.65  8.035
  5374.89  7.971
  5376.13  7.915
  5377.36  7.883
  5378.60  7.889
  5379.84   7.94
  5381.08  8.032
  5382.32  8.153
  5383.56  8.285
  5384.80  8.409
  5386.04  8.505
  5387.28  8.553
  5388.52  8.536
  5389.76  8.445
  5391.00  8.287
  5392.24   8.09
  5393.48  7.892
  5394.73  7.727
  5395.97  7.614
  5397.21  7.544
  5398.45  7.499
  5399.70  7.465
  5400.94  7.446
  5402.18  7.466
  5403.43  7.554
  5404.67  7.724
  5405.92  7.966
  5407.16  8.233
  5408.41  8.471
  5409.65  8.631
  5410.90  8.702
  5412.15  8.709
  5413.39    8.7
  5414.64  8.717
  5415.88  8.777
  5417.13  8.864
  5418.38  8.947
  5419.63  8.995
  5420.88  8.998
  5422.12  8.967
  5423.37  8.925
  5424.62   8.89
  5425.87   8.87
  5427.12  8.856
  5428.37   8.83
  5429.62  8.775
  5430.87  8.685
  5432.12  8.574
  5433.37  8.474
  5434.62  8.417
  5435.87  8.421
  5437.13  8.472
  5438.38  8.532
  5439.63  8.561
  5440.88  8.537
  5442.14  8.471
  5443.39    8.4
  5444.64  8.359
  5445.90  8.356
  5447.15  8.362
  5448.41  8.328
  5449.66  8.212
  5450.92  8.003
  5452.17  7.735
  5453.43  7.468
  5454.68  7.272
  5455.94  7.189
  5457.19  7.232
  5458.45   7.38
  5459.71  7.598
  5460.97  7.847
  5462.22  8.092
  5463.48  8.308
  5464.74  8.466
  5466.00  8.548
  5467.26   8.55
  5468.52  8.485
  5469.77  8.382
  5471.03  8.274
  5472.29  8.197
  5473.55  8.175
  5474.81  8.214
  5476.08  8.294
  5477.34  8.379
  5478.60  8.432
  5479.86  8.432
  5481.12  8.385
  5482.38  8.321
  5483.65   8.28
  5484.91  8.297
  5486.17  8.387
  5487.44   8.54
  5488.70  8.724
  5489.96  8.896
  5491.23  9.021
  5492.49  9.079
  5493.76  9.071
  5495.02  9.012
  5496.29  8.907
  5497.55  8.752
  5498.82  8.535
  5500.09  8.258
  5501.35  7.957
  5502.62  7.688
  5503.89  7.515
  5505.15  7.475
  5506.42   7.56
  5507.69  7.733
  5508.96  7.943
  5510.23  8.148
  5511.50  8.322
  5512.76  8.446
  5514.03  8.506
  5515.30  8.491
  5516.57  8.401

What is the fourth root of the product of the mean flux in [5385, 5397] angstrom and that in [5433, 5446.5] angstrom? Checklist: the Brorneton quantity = 2.88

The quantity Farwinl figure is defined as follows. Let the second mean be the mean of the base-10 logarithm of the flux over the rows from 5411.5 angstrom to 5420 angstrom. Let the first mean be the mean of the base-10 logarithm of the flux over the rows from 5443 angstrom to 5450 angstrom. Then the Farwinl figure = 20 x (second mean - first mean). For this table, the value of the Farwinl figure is 0.5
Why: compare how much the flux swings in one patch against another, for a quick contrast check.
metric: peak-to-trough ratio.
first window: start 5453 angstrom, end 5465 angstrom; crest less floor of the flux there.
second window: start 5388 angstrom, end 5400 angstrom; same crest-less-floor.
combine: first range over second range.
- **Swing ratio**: 1.2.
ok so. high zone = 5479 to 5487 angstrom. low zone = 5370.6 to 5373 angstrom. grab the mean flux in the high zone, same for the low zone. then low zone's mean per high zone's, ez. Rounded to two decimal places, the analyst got 0.97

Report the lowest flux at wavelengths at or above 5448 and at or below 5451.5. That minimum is 8.003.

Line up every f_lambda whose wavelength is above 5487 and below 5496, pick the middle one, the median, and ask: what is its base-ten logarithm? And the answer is 0.955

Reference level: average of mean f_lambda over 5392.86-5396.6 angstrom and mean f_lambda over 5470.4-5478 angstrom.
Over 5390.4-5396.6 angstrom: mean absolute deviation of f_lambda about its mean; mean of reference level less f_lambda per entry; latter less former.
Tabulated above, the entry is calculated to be -0.1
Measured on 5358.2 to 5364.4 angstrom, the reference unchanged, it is -0.9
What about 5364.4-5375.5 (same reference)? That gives -0.2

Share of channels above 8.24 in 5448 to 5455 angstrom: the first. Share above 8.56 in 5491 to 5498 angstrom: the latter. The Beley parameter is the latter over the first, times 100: 600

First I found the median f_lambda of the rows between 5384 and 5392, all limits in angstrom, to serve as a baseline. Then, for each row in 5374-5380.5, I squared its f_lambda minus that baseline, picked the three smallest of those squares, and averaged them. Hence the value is 0.285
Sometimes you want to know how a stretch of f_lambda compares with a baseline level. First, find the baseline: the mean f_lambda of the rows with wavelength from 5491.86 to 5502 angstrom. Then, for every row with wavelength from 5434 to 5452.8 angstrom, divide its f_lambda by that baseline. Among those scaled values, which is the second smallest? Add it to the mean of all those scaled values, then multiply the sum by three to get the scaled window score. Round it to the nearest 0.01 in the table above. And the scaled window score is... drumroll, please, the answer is 5.64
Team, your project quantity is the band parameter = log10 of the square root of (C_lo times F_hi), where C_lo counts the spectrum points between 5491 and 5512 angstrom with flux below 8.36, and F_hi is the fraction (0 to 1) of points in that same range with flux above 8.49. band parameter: 0.31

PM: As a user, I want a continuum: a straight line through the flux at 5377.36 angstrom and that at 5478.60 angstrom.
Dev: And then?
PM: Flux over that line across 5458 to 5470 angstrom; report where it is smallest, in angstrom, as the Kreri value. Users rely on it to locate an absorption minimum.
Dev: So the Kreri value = 5458.45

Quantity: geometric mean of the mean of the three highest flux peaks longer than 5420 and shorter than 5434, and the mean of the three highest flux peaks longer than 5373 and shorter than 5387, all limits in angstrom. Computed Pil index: 8.7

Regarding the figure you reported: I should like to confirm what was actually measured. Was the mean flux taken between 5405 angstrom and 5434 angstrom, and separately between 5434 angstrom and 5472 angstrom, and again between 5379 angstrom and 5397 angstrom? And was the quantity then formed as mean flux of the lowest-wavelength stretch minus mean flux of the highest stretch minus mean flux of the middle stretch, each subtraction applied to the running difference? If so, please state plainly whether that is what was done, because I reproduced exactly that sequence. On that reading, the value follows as -8.69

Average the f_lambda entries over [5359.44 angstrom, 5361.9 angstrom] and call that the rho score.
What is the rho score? 8.8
